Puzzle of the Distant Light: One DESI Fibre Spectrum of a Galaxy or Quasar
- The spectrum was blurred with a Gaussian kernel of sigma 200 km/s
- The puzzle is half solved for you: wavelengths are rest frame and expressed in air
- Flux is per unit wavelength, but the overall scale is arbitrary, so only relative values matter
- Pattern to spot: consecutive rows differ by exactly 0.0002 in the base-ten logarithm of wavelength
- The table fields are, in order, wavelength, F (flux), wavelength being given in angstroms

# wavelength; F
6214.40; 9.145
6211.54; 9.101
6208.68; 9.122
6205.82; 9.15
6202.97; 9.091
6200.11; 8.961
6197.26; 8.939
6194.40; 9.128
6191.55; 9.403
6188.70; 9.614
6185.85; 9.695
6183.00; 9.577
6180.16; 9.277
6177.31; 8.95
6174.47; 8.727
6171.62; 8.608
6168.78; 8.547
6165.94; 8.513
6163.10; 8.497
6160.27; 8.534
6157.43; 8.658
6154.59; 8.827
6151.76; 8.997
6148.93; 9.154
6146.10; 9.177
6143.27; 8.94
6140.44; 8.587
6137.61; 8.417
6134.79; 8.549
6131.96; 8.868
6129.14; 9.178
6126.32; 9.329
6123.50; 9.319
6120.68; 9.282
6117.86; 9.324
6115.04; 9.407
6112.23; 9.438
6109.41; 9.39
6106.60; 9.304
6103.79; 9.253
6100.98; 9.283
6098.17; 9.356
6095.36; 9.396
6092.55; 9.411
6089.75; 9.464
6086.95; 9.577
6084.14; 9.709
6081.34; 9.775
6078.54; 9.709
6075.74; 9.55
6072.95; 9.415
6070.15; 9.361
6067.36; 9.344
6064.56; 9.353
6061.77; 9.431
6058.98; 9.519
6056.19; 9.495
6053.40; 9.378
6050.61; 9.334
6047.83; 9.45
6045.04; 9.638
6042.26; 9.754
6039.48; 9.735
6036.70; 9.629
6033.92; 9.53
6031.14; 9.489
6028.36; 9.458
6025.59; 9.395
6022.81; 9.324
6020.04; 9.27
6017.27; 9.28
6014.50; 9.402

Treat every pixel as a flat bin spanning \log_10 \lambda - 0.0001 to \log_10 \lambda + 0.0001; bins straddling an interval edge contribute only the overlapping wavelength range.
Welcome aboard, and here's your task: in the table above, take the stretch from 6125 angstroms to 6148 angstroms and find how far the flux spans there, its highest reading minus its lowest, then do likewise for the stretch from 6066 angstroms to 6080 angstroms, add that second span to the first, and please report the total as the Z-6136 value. 1.28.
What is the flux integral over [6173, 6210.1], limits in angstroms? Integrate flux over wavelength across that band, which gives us 341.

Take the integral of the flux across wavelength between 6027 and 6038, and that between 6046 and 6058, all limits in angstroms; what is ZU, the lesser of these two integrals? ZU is 105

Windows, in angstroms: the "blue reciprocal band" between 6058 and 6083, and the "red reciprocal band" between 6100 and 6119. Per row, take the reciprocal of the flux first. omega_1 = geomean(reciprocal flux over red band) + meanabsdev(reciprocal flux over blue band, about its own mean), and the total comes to 0.108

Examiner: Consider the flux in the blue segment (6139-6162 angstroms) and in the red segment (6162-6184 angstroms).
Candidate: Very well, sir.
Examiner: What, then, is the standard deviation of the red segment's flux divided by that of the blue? 1.61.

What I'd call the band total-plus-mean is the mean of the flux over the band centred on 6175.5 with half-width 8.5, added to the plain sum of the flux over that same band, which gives 63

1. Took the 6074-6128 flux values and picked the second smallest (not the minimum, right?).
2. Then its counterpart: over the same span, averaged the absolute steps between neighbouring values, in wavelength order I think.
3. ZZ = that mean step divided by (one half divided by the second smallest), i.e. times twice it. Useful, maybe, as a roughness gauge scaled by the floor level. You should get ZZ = 1.2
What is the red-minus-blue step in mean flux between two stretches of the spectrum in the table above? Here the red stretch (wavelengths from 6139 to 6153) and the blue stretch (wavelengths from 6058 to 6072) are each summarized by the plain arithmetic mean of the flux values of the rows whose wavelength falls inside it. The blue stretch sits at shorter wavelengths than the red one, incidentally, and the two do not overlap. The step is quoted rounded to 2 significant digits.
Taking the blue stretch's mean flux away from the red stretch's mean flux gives -0.43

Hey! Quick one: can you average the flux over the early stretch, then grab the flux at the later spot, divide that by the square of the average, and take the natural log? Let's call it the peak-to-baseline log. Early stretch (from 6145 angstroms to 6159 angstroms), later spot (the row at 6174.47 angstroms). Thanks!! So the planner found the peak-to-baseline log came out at -2.22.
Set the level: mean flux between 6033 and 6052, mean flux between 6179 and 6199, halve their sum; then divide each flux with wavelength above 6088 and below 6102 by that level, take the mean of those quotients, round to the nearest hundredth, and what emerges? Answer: 0.99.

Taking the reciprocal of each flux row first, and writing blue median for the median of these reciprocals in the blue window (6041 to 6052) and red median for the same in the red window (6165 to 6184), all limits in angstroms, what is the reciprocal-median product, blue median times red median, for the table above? 0.0120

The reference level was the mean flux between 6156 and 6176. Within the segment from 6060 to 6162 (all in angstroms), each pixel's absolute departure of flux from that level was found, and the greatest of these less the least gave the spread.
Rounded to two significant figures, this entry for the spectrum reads 1.2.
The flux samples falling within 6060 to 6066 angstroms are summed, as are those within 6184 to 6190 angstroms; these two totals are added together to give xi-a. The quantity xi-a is 38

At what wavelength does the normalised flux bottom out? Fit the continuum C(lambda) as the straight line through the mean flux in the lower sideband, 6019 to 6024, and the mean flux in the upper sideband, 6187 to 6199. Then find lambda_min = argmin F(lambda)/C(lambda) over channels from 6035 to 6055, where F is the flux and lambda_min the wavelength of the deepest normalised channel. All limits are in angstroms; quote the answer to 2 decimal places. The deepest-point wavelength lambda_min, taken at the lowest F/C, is 6050.61 angstroms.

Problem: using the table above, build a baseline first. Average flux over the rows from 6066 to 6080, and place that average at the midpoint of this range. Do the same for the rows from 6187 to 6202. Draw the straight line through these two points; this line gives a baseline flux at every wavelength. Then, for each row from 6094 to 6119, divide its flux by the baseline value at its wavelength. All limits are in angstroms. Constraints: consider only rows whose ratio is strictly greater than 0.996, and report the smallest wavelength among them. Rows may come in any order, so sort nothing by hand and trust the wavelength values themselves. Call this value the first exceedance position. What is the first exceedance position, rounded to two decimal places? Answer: 6095.36 angstroms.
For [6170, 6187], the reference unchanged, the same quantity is 6180.16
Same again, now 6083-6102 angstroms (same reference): 6084.14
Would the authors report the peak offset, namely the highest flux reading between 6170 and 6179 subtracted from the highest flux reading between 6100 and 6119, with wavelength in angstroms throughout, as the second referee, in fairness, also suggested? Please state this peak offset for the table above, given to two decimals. 0.49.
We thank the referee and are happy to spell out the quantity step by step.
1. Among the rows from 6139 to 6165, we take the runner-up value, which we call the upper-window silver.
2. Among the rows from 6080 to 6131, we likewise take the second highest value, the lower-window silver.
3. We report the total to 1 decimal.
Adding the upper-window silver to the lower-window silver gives 18.9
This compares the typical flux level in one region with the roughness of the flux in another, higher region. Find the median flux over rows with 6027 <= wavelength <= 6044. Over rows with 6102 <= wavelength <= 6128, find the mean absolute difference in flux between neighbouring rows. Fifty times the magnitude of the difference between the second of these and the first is 477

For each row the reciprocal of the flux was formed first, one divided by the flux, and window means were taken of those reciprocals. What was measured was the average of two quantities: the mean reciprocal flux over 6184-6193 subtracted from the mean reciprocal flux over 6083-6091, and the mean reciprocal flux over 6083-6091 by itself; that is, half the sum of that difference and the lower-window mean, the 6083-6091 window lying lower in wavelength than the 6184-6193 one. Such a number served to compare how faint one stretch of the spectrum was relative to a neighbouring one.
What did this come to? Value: 0.0521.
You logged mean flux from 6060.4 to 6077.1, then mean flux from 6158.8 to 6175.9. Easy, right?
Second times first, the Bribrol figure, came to 81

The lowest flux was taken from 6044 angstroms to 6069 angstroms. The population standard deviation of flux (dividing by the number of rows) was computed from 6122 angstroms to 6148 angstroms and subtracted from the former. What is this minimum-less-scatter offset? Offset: 9.01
